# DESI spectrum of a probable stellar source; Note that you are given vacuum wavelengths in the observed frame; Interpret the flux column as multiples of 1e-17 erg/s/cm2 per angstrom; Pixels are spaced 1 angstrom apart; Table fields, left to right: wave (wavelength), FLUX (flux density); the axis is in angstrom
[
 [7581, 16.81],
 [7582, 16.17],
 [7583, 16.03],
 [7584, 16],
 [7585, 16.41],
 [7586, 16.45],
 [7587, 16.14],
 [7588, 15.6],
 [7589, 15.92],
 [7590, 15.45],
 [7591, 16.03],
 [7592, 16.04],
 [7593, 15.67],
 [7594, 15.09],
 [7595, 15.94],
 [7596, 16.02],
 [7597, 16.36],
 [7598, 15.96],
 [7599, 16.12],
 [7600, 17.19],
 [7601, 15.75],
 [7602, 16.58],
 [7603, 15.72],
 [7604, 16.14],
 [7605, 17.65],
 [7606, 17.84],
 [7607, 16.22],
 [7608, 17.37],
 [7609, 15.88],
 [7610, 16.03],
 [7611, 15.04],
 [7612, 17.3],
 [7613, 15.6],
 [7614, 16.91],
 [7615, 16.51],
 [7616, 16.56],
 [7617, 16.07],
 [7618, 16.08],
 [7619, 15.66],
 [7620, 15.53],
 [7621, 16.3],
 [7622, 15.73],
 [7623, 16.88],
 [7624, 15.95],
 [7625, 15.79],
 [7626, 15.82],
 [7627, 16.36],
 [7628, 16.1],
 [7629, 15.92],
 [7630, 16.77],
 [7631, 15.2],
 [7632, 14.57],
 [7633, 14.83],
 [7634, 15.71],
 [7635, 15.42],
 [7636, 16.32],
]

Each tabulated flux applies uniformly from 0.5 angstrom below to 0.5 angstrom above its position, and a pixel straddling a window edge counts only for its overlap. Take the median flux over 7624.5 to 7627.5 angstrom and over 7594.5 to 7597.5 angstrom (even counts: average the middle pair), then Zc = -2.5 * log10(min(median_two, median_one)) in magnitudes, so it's -3.00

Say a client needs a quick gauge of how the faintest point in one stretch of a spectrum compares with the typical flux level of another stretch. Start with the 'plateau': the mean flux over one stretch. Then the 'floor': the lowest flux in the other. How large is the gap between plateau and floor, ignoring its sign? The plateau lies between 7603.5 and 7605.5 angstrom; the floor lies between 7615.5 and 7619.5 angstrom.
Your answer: 1.2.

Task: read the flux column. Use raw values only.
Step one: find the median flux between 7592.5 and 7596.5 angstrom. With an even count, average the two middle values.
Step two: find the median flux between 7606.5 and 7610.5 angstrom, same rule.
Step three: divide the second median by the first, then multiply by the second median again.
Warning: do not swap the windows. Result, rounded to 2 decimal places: 16.45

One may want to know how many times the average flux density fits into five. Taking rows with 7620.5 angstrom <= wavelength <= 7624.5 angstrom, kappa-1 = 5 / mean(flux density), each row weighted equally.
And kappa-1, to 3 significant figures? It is 0.308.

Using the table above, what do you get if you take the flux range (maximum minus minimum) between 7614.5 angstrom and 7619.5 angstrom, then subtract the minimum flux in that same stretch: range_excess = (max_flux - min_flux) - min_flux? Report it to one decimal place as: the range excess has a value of -14.8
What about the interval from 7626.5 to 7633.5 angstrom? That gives -12.4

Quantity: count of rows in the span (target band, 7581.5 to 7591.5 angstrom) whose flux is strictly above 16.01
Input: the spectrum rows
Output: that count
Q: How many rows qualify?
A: 6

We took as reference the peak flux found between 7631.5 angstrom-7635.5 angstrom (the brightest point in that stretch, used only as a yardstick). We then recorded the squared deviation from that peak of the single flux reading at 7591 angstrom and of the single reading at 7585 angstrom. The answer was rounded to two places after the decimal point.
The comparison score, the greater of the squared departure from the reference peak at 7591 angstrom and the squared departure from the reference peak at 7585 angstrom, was 0.49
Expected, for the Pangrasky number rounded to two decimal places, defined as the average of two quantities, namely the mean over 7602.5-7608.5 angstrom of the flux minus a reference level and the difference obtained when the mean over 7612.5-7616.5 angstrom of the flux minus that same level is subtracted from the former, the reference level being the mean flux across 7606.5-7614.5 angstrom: 0.48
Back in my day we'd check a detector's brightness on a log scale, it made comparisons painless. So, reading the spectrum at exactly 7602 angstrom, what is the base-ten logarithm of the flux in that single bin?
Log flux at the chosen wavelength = 1.22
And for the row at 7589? 1.20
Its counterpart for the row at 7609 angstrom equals 1.20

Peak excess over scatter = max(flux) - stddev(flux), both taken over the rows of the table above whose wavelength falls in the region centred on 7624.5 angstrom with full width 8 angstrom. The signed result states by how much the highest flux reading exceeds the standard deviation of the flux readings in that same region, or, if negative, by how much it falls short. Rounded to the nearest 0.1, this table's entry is 16.5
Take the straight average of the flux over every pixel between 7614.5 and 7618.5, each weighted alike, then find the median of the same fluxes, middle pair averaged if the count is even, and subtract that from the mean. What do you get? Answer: 0.01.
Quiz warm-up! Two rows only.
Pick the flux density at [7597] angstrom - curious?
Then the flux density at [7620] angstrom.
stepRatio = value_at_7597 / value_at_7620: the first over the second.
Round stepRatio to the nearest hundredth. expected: 1.05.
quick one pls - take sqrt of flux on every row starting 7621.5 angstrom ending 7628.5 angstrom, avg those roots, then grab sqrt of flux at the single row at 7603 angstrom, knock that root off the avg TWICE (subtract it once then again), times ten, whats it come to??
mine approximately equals -39.2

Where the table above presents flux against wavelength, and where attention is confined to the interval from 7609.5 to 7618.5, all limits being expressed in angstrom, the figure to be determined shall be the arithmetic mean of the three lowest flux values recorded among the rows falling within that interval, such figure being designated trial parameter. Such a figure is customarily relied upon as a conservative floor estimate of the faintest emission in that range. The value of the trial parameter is 15.6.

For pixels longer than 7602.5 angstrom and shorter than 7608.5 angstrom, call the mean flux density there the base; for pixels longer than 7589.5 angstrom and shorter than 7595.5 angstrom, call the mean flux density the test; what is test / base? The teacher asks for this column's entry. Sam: 0.93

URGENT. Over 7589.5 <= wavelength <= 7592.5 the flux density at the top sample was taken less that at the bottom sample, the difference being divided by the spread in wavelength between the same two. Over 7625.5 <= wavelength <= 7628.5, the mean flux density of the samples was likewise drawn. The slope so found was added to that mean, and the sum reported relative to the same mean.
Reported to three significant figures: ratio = 1.02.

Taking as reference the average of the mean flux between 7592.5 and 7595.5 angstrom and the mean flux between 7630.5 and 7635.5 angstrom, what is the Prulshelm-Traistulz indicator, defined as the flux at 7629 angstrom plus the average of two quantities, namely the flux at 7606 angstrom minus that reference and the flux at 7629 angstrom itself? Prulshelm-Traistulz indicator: 25.1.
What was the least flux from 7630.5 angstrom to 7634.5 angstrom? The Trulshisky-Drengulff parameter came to 14.57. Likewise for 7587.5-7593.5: 15.45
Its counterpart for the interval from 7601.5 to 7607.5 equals 15.72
